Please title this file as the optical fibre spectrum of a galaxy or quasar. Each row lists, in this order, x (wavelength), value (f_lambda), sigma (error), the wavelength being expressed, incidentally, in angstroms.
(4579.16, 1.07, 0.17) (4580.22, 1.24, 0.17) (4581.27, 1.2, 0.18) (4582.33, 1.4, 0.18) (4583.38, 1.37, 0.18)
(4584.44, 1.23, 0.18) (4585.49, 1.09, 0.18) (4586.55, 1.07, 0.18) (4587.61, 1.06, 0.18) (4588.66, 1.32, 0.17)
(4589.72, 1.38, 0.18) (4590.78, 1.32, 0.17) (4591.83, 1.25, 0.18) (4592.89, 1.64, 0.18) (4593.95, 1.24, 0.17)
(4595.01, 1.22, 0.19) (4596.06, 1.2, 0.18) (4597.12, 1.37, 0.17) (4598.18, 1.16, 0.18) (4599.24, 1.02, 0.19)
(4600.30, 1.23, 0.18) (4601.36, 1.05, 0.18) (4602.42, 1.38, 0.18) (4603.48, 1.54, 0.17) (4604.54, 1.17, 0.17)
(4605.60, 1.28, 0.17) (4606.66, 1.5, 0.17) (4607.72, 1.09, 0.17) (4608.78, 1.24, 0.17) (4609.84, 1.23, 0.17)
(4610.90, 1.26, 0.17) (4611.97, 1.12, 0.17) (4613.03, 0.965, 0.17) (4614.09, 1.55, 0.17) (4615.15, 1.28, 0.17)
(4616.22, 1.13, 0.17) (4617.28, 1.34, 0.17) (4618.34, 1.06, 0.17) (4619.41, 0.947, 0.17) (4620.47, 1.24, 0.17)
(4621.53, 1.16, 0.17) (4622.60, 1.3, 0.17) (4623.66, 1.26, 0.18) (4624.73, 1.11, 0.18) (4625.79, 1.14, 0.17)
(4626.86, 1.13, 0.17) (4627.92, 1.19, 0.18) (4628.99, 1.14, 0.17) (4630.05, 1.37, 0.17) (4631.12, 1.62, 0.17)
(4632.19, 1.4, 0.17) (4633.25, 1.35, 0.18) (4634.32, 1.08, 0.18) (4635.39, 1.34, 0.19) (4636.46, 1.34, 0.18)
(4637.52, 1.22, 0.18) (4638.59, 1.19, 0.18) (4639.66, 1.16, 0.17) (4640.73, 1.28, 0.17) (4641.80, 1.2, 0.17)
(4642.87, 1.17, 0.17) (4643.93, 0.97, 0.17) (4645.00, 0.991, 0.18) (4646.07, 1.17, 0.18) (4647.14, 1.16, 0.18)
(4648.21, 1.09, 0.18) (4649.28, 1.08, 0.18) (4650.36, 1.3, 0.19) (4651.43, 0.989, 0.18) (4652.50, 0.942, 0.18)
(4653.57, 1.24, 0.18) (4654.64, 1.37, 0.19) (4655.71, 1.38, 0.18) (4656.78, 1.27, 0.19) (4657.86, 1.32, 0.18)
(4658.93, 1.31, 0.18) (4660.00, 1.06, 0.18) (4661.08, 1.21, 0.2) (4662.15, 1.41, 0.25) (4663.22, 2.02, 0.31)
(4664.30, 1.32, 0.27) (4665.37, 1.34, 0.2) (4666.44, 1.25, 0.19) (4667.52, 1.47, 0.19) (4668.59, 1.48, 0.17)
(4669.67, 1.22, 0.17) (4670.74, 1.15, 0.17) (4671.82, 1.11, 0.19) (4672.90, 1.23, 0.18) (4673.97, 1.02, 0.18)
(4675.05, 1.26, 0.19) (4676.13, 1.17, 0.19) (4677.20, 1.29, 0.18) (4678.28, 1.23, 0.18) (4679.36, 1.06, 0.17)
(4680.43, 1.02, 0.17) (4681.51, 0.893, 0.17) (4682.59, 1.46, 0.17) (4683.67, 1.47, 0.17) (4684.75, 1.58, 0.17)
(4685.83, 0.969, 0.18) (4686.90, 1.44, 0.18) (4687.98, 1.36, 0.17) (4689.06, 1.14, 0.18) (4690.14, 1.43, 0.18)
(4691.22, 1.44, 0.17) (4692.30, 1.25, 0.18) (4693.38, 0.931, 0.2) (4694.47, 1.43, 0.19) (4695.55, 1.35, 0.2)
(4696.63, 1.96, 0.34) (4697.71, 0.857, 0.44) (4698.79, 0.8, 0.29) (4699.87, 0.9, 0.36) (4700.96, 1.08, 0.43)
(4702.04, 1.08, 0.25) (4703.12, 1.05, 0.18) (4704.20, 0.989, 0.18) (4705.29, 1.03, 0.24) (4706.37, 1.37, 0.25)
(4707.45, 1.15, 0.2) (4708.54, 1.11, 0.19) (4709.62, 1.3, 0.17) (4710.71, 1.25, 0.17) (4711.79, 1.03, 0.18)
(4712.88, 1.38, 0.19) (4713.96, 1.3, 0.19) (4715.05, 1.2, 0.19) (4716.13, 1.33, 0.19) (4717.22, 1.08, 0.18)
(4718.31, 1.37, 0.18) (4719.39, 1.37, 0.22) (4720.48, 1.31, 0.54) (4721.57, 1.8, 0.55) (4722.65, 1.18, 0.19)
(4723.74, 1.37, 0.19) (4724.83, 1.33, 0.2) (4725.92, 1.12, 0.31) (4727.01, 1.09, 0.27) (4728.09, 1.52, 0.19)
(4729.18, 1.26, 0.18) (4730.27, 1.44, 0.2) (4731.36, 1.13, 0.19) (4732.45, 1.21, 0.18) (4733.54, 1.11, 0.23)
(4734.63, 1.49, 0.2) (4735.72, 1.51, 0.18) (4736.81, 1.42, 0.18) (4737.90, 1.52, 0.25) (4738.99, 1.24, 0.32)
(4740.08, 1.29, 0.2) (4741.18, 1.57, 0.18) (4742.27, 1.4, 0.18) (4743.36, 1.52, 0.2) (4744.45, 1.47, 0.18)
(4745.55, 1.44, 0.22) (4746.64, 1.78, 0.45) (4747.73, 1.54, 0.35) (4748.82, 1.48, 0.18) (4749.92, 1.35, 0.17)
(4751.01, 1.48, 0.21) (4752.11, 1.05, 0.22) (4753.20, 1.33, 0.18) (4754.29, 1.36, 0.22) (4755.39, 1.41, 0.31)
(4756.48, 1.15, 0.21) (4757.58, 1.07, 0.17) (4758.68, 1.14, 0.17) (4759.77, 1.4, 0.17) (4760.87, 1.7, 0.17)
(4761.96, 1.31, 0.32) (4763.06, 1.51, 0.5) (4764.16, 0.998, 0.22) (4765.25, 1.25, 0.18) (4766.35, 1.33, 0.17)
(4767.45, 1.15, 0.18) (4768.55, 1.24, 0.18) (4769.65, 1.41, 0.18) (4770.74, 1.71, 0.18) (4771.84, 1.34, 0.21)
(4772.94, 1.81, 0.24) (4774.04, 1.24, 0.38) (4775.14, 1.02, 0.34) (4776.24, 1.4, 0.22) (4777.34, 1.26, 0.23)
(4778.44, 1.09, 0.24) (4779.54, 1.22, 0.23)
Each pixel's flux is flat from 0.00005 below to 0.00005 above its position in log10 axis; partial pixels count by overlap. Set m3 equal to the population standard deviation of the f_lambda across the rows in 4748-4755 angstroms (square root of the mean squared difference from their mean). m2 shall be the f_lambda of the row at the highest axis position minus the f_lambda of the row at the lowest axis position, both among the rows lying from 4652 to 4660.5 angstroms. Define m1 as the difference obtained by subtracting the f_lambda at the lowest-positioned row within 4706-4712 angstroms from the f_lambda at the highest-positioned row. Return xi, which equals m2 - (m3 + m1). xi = 0.3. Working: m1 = -0.34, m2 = 0.12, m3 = 0.144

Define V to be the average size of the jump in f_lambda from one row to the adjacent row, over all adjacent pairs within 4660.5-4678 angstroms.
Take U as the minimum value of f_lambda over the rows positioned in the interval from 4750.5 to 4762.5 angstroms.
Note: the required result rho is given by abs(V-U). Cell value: 0.850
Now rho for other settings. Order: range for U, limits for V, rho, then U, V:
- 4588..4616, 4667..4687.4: 0.780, 0.965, 0.185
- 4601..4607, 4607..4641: 0.904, 1.05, 0.146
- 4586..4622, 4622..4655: 0.829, 0.947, 0.118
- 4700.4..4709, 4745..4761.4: 0.799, 0.989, 0.190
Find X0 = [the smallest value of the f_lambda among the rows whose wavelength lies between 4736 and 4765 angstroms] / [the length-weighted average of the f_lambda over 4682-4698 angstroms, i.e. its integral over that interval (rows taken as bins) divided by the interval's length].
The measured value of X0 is 0.74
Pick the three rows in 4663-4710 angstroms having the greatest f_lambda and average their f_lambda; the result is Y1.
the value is 1.85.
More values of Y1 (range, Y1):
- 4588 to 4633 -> 1.60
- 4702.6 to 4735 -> 1.60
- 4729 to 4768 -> 1.68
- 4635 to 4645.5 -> 1.32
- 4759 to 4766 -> 1.54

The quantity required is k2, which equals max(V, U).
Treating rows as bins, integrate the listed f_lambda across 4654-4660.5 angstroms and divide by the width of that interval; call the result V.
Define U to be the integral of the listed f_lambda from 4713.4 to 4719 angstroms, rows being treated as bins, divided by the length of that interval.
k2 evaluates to 1.29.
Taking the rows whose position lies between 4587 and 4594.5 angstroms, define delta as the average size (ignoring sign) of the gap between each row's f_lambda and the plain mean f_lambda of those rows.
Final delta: 0.11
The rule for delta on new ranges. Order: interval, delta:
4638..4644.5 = 0.06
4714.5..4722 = 0.14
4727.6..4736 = 0.16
